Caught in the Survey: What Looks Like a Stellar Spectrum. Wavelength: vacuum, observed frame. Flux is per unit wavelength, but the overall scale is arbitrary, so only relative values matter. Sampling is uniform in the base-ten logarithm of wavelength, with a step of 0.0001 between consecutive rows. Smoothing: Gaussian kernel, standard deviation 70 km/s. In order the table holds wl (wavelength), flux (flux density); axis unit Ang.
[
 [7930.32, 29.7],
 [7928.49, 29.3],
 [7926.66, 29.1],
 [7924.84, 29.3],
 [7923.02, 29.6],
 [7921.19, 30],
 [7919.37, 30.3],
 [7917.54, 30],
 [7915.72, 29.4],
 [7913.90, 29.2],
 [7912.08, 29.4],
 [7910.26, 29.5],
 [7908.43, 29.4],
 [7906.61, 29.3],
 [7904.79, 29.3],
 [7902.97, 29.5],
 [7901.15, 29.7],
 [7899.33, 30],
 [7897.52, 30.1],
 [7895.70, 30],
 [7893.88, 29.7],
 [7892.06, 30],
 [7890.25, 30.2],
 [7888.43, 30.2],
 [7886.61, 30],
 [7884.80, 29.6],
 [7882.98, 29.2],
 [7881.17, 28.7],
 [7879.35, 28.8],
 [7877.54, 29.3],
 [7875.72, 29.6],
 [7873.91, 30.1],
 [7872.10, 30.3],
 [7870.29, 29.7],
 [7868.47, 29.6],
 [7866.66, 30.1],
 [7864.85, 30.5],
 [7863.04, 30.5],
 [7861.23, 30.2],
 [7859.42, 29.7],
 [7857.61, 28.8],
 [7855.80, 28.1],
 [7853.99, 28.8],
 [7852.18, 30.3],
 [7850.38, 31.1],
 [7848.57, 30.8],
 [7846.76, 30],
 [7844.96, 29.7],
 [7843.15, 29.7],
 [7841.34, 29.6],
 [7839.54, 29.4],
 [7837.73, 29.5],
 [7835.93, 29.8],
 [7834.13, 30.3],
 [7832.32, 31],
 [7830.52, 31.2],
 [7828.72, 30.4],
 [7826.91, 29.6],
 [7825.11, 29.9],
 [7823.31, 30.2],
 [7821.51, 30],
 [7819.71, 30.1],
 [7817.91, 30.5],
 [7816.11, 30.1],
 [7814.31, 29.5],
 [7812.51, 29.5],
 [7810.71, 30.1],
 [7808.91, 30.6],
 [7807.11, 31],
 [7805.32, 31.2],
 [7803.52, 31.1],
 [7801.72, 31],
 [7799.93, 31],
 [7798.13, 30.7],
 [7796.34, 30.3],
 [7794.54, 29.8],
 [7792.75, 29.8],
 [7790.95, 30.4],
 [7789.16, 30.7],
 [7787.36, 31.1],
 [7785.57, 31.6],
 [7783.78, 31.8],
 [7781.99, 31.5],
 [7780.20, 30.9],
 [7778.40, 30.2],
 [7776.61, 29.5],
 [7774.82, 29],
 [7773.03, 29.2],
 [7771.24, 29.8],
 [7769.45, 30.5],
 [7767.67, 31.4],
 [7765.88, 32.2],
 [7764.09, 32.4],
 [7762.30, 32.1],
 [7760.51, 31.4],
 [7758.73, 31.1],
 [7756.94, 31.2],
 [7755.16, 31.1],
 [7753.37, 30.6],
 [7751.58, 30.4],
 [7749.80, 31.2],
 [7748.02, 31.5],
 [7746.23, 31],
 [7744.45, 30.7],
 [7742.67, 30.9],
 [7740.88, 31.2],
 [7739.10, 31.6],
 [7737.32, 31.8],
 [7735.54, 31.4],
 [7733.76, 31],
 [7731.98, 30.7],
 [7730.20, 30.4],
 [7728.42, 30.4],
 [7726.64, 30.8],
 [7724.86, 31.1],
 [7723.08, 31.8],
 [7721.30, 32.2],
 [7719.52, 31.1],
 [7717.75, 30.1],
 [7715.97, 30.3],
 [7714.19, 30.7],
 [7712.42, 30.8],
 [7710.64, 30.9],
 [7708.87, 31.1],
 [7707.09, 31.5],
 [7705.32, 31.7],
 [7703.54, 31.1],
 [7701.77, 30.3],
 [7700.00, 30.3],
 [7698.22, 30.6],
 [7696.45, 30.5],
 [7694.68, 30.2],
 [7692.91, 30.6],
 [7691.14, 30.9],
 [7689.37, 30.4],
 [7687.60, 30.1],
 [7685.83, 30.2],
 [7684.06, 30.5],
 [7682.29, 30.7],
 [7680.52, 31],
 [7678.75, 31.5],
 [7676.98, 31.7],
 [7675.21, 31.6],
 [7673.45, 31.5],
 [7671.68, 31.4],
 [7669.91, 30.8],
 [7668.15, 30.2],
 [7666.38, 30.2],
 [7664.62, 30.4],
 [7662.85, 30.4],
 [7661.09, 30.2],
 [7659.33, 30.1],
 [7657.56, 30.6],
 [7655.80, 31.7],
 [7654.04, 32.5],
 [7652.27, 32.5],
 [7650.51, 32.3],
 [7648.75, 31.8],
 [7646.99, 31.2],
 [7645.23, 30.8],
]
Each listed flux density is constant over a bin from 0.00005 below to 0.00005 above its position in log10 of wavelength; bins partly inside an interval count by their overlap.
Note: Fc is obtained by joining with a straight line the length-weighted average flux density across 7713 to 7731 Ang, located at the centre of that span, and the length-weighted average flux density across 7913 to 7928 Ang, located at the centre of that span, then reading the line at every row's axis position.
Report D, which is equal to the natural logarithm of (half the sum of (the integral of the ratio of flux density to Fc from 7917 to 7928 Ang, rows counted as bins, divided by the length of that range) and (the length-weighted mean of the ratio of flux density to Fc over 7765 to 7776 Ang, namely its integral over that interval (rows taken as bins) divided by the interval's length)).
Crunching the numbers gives -0.002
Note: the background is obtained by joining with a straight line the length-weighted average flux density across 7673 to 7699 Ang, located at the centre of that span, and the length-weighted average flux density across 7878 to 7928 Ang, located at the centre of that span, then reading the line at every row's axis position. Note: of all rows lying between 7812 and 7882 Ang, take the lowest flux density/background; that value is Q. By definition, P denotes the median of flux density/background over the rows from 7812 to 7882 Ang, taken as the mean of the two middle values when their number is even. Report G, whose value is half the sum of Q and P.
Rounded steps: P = 1.00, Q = 0.94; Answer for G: 0.97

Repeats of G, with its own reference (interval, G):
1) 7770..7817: 0.98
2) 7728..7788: 0.99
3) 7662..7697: 0.99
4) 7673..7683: 1.01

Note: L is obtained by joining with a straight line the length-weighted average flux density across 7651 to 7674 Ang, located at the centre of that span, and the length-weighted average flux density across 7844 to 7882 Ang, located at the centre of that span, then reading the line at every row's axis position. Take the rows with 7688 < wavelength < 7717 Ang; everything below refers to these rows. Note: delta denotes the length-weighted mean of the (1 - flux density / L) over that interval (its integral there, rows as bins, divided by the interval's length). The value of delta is 0.000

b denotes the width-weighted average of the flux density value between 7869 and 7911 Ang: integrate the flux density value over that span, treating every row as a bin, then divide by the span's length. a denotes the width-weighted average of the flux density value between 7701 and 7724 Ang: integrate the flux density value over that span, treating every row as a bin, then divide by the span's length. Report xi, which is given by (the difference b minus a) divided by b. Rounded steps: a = 31.0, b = 29.7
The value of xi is -0.047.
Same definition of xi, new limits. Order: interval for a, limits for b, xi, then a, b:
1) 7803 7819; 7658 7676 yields 0.010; 30.4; 30.7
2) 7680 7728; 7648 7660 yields 0.027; 30.8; 31.7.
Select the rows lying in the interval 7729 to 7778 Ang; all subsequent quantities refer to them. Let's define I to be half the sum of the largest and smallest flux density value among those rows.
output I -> 30.7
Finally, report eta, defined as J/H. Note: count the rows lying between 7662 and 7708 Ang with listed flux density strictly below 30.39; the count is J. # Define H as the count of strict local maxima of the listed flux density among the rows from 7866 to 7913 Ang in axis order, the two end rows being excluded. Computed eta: 2.3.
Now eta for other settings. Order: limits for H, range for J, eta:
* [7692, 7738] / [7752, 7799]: 2.7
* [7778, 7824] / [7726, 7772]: 0.3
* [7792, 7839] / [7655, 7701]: 2.0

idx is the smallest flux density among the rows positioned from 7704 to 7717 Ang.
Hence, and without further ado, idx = 30.3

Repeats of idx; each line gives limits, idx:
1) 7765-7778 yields 29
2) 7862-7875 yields 29.6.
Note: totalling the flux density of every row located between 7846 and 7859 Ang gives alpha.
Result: 208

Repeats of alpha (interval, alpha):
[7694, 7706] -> 215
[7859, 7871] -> 210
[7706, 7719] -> 215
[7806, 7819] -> 211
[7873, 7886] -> 205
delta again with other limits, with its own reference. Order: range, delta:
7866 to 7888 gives 0.002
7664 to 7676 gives 0.002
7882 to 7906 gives -0.008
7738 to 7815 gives -0.017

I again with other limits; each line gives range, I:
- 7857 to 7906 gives 29.6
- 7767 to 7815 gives 30.4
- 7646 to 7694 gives 31.3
